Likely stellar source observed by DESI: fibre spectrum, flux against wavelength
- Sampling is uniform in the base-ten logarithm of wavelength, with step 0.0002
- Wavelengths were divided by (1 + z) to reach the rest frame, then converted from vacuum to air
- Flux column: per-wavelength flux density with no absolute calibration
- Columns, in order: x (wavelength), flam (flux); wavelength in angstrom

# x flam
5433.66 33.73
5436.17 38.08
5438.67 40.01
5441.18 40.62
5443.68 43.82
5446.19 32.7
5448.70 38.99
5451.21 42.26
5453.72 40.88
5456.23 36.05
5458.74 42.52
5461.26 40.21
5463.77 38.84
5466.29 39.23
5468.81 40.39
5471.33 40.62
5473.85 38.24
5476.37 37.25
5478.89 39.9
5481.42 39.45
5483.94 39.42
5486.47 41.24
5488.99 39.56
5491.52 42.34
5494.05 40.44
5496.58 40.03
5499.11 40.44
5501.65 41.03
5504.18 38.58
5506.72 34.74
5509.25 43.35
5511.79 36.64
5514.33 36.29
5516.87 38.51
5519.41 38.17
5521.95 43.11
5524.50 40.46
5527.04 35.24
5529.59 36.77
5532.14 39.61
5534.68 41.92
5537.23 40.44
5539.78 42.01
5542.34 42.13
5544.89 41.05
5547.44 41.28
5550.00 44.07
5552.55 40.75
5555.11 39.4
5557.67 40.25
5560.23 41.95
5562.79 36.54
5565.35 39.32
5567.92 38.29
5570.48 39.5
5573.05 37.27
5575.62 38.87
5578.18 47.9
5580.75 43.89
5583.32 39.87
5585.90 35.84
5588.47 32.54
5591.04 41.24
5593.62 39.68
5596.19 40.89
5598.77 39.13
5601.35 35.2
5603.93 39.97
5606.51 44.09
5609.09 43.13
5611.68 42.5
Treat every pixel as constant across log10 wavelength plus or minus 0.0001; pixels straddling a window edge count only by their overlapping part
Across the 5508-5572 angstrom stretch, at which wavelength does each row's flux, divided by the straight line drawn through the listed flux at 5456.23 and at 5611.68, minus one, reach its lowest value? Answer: 5562.79 angstrom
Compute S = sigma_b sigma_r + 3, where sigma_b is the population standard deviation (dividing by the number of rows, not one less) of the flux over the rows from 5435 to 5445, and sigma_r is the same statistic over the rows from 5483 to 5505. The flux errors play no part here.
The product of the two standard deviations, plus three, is 5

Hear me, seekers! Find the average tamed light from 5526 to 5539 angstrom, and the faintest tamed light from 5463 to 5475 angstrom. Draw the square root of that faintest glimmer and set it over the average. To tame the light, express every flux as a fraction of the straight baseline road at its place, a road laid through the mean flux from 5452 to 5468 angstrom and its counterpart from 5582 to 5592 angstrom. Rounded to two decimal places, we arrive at 0.97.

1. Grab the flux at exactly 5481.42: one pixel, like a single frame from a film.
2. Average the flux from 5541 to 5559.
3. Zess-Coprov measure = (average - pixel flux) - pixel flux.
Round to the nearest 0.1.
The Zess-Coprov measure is -37.6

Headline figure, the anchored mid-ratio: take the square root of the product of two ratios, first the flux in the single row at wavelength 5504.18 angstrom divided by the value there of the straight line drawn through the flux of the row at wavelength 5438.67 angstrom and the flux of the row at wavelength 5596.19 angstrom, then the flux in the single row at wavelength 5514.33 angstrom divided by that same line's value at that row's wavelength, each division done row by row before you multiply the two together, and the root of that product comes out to 0.93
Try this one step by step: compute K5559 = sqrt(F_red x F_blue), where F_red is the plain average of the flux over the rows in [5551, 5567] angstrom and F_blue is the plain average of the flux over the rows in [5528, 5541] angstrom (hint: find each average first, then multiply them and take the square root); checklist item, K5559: 39.9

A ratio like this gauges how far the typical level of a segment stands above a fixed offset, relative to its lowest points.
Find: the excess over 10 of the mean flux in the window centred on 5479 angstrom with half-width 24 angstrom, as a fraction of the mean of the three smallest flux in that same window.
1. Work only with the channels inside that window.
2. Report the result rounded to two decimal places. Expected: 0.80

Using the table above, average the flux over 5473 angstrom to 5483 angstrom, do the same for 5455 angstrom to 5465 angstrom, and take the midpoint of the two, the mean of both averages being 39.1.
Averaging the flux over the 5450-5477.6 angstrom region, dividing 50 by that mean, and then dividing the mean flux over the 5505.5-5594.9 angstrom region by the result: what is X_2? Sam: 31.5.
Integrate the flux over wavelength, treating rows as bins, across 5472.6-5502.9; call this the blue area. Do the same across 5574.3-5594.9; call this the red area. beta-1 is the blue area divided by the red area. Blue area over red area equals 1.5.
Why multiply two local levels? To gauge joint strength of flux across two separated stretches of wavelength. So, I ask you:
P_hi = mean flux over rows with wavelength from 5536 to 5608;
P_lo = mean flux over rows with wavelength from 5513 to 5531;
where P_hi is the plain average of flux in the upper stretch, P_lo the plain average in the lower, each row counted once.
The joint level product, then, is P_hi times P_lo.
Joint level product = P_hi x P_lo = 1539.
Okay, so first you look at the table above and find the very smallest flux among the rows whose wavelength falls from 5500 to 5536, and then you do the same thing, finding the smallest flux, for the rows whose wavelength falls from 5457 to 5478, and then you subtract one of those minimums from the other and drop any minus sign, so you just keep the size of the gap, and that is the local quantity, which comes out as 2.51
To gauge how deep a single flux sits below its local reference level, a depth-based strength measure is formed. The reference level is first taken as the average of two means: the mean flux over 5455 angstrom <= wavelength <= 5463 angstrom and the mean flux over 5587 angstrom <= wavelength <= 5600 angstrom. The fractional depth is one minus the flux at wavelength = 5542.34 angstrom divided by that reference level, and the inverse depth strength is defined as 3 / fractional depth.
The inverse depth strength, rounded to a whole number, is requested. -39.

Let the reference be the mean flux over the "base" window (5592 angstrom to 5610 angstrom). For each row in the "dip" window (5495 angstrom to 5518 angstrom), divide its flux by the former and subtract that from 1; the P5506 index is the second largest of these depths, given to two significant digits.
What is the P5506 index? 0.099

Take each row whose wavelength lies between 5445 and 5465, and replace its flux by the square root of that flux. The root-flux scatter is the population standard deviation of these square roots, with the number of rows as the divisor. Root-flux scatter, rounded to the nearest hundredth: 0.25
